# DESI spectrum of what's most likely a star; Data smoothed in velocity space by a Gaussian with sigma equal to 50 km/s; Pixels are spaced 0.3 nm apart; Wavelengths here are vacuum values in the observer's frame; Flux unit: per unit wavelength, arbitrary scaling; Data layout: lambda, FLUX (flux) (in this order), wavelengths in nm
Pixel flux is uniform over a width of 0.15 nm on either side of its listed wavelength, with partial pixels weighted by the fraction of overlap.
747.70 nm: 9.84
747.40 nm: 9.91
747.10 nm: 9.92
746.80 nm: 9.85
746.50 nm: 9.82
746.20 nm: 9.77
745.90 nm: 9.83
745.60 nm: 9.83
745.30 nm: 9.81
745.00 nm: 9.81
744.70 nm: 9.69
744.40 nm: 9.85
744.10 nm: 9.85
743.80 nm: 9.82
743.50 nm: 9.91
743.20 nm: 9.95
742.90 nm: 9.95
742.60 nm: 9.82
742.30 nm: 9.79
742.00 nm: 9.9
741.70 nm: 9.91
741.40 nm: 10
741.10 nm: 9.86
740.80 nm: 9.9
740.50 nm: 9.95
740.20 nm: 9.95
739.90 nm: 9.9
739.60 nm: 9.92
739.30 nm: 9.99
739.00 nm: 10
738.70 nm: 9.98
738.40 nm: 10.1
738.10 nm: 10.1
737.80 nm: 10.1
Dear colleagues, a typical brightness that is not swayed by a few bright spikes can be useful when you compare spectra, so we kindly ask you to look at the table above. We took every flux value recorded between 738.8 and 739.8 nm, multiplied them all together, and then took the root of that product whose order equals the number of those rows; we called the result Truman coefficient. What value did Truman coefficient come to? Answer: 9.97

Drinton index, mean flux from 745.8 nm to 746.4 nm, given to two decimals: 9.80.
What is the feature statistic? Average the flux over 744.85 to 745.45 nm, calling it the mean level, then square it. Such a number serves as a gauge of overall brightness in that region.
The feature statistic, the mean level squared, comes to 96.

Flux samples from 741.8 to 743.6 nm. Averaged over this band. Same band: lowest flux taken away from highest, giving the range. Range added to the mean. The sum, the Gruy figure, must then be 10.0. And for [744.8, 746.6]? 9.9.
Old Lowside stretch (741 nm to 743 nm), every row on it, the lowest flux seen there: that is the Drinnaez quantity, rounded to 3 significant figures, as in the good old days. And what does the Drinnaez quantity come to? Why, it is 9.79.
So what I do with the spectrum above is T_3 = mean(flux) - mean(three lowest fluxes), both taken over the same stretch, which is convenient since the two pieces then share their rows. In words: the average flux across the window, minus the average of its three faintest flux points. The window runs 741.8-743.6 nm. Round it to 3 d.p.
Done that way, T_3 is 0.050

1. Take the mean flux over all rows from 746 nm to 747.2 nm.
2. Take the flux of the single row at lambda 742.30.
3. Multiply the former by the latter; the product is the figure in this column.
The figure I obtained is 96.3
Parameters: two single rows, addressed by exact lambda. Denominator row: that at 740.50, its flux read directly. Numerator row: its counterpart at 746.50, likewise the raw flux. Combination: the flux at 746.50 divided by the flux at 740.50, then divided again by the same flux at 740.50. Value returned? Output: 0.099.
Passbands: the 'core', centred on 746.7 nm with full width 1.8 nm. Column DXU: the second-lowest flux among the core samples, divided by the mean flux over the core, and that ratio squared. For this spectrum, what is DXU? 0.994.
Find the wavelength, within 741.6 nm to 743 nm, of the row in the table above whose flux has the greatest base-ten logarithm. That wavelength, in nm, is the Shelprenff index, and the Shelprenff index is 742.90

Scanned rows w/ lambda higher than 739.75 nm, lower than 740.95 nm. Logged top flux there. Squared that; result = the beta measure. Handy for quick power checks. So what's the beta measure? 99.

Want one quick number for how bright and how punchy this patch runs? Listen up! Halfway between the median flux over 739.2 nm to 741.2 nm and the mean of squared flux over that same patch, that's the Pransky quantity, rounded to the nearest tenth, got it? 54.2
